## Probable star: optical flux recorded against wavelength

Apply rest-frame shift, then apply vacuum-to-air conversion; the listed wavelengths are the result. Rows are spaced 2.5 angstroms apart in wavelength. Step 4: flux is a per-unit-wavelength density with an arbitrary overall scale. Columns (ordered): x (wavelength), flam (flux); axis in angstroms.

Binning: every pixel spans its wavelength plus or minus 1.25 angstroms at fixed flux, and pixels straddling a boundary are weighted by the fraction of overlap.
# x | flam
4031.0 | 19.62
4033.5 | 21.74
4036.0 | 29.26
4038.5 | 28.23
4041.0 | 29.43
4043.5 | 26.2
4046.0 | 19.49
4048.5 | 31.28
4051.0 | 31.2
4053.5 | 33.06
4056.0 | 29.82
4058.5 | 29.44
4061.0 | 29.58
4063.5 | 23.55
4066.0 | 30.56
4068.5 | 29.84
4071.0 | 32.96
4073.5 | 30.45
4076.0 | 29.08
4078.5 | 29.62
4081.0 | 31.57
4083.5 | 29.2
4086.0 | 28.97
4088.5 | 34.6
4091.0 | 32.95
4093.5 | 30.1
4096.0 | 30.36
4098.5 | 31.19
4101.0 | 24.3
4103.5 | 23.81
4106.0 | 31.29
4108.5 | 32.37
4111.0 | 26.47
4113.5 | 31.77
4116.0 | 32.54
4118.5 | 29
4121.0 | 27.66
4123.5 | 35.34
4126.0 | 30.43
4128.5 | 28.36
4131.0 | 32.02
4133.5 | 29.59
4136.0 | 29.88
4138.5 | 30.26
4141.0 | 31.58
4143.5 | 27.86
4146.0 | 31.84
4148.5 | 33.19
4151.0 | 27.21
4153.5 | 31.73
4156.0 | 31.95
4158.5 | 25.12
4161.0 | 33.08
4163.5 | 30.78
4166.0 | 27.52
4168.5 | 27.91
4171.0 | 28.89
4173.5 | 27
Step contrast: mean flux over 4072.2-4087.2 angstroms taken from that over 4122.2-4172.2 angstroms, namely 0.4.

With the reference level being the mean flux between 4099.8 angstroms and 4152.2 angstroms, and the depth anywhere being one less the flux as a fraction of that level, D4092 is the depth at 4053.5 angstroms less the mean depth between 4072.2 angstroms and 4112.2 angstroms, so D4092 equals -0.11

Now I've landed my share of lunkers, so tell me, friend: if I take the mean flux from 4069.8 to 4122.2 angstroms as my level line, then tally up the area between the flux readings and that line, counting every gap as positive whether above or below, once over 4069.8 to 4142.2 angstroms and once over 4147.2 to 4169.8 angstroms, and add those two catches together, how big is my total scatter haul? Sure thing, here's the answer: 197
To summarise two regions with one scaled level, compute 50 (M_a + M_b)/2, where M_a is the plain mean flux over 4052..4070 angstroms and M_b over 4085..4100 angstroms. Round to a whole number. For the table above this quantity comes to 1519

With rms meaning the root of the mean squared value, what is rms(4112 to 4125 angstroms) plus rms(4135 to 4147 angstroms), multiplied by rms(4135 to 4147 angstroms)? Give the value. 1870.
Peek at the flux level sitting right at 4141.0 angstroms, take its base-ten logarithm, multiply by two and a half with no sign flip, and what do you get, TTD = 3.75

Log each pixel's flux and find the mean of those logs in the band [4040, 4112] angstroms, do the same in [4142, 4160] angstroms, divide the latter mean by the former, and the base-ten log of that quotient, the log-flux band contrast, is 0.002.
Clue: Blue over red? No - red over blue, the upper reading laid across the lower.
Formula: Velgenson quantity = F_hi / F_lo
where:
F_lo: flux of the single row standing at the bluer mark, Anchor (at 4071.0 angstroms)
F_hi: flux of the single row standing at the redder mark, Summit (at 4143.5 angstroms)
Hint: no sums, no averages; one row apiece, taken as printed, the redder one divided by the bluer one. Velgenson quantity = 0.85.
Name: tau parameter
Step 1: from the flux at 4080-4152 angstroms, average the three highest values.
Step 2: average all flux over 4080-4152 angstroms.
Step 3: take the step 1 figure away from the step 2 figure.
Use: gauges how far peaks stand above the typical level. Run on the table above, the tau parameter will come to -4.2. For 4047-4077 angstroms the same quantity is -2.4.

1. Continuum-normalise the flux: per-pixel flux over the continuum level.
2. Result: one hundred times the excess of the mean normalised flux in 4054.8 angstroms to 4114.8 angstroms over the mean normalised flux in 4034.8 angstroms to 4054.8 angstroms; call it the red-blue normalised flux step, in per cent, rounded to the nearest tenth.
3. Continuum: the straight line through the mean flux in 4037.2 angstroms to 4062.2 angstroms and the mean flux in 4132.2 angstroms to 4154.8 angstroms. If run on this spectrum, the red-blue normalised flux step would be 1.9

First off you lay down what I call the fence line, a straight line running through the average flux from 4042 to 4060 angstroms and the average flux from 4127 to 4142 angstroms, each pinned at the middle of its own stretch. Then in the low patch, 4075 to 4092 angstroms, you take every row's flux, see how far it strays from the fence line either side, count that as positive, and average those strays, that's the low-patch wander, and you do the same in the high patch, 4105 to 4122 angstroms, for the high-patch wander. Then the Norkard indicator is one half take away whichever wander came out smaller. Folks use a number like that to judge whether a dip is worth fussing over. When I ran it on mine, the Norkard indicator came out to -1.2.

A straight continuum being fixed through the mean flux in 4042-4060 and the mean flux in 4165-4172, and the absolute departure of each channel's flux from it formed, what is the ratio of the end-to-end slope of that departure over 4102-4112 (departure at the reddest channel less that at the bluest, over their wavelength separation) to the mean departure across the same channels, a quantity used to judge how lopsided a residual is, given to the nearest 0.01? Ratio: -0.11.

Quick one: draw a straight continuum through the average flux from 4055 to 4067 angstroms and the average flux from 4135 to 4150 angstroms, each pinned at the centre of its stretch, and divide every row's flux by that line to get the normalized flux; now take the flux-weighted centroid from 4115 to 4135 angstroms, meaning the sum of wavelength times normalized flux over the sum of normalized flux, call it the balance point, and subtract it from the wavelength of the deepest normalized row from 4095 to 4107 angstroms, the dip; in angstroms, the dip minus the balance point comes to -21.2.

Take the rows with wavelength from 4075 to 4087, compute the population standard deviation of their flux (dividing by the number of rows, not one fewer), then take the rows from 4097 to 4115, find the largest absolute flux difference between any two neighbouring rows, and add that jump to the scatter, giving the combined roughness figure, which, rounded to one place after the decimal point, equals 8.4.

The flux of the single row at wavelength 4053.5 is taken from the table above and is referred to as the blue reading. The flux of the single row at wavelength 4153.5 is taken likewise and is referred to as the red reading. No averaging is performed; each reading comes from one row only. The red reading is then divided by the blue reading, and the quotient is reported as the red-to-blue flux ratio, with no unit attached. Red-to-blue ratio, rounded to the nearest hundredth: 0.96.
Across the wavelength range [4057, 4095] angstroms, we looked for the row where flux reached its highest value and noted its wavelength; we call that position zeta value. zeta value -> 4088.5 angstroms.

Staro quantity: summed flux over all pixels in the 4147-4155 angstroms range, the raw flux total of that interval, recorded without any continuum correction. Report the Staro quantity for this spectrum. 92.1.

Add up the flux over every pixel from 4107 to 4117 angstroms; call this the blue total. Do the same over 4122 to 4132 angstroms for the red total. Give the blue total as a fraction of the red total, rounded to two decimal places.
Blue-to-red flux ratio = 0.98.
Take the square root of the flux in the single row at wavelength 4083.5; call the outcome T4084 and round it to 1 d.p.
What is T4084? 5.4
